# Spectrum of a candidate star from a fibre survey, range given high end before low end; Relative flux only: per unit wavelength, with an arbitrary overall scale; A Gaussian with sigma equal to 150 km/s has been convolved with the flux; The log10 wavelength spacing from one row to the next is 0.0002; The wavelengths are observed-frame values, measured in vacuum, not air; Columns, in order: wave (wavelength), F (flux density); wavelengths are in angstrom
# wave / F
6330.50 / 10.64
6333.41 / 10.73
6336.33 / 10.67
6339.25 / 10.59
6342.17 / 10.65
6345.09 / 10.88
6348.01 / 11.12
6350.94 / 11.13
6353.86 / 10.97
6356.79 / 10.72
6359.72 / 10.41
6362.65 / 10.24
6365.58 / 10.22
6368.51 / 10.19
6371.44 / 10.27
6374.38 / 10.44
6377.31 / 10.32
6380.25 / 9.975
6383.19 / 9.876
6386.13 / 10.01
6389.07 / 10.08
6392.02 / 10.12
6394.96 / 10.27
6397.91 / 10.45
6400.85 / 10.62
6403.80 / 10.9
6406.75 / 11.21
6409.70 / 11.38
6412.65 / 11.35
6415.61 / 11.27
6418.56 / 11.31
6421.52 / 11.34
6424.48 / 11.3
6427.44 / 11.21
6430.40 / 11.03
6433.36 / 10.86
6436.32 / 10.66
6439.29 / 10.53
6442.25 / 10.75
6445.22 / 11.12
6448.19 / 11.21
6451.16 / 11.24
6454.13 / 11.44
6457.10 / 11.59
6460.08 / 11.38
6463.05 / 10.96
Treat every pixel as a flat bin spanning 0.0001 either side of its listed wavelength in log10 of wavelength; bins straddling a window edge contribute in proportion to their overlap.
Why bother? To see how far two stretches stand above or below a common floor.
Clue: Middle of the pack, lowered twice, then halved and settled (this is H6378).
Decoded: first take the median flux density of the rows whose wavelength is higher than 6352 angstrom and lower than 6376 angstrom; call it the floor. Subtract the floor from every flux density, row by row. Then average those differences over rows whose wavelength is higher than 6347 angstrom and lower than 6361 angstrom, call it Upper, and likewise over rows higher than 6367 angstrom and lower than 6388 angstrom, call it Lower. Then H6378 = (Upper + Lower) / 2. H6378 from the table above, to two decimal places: 0.17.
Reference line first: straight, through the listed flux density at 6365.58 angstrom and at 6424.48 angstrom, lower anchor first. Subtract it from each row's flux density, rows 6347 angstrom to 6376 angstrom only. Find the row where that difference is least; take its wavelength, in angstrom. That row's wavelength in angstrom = 6368.51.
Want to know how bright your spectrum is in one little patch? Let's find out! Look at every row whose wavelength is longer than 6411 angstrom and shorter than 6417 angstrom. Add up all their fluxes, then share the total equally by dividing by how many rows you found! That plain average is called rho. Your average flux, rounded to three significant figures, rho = 11.3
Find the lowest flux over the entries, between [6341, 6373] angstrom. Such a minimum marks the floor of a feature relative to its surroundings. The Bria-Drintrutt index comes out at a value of 10.19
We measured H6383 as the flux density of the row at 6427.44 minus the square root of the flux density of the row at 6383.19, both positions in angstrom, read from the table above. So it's 8.1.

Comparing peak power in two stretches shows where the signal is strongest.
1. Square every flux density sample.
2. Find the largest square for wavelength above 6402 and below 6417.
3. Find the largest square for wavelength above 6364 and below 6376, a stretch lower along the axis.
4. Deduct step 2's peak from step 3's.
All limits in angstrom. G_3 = -21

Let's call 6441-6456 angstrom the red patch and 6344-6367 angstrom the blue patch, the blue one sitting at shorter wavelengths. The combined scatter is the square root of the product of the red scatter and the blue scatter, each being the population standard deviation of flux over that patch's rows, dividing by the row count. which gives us 0.282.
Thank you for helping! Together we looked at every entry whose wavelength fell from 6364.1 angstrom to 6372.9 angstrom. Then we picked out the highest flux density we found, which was 10.27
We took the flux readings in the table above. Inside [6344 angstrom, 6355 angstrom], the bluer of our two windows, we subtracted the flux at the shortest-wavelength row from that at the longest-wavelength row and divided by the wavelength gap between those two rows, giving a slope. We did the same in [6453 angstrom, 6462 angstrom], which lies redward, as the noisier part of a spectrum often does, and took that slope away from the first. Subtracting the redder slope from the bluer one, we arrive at 0.02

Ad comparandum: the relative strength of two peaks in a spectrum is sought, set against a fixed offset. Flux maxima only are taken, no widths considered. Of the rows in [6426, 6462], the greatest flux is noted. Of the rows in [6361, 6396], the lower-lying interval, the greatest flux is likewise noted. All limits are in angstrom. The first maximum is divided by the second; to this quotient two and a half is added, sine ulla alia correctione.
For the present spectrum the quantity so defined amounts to 3.61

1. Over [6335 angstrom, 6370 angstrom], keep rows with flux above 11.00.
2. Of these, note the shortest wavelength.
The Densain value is 6348.01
